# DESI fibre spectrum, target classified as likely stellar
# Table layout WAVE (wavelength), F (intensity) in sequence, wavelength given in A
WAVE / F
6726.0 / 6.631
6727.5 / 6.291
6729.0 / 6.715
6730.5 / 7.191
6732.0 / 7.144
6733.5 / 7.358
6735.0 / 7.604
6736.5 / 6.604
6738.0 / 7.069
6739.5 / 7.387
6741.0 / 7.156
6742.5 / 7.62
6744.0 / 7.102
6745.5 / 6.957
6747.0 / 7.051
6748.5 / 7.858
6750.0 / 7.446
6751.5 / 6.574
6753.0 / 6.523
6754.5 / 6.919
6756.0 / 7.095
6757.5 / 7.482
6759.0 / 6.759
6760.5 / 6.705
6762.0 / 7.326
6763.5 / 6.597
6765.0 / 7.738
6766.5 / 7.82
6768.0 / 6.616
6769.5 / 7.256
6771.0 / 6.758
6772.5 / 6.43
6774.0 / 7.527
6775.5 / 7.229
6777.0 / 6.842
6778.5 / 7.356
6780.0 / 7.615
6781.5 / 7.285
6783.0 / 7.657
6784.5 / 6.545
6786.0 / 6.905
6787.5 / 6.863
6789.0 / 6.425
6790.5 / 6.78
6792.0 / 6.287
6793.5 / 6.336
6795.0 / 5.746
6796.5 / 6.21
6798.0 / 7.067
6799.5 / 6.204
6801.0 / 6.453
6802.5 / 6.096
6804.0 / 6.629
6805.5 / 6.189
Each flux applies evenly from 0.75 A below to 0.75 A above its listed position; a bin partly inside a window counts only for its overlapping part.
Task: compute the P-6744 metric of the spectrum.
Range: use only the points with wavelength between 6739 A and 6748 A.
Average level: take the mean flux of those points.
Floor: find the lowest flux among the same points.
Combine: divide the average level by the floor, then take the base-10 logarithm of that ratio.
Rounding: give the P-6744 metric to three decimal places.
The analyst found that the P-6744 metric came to 0.016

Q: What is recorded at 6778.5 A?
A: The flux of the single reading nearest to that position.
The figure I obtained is 7.356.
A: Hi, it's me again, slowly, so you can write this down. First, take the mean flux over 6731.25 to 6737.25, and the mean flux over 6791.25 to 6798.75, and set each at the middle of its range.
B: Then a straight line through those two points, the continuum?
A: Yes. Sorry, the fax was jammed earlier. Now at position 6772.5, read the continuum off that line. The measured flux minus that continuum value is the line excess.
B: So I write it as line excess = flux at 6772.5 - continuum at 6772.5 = -0.2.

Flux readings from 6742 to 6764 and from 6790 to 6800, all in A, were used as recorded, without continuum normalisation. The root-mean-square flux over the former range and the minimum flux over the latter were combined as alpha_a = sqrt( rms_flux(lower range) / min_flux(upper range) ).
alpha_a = 1.11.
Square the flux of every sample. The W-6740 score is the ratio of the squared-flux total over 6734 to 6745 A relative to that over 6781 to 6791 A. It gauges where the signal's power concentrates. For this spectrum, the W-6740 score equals 1.09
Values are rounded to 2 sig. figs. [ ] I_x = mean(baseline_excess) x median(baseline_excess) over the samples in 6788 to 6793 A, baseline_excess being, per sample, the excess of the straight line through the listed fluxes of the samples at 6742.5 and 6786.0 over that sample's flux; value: 0.14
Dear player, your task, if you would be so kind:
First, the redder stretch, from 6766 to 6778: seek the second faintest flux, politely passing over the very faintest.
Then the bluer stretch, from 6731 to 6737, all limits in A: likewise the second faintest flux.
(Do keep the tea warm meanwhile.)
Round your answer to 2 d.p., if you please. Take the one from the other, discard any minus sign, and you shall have 0.53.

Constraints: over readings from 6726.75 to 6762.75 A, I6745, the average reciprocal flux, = 0.142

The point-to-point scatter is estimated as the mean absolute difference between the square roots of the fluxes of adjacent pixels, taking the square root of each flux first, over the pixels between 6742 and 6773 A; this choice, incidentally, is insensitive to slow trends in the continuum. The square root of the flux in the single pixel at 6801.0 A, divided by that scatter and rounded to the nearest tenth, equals 27.4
